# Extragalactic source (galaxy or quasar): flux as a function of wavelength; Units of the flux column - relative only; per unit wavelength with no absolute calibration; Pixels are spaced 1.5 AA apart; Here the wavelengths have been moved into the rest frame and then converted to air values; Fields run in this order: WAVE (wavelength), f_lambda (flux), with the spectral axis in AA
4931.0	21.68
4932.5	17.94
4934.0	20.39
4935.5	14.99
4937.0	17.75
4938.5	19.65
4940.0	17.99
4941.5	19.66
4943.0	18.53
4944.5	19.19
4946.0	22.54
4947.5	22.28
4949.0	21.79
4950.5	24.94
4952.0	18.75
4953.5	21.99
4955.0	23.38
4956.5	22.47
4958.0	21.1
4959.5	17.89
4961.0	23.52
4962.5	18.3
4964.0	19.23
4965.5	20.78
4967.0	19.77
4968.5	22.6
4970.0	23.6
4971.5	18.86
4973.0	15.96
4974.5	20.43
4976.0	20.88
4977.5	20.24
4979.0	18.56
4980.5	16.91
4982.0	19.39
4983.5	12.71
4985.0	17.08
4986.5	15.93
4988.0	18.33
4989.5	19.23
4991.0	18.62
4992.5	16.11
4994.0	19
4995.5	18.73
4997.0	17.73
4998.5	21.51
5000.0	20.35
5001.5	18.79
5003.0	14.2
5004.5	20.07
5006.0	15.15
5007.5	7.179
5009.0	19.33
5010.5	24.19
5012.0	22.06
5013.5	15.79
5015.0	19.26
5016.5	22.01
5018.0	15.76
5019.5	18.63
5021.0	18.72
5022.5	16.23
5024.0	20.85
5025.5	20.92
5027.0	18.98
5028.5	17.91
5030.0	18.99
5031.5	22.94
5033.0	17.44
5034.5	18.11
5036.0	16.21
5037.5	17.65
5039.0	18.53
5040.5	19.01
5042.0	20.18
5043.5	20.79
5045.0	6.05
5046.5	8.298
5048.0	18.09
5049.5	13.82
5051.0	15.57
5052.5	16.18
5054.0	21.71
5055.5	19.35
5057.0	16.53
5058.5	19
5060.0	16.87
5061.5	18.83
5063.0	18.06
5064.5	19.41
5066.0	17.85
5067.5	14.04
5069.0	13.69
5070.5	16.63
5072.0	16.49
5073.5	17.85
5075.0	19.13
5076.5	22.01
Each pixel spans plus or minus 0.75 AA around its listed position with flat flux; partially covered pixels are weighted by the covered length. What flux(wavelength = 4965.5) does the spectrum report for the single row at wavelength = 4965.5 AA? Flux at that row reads 20.78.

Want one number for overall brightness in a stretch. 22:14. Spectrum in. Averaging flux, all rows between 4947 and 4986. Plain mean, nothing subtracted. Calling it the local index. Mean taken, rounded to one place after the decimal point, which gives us 20.1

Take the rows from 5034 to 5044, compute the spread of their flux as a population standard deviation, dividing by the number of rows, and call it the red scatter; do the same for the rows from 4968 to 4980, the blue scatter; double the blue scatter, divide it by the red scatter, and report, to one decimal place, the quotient 3.1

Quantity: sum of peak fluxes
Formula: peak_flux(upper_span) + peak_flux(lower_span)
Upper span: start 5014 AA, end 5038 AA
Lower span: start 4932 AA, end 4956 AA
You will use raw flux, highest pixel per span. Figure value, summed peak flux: 47.9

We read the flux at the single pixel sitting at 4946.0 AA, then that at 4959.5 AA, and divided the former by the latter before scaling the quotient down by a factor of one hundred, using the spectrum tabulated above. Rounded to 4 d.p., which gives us 0.0126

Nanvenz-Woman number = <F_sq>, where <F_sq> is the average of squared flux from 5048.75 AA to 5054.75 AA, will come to 292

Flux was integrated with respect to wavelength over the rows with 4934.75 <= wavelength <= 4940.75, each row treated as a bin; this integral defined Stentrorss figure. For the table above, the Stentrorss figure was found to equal 106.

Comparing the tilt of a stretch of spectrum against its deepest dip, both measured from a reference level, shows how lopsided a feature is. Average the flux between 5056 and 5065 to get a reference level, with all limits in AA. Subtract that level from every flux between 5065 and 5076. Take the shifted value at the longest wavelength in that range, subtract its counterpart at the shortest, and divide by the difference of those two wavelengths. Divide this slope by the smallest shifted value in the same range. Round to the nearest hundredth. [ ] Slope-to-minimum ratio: -0.03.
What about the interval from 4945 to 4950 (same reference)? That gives -0.07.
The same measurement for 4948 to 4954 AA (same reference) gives 0.07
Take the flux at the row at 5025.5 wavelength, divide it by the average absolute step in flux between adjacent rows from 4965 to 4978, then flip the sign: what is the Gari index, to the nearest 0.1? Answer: -9.3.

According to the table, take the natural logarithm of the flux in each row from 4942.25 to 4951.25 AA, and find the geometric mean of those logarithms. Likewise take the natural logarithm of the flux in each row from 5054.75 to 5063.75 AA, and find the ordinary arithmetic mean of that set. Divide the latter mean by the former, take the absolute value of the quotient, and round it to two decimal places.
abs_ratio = 0.94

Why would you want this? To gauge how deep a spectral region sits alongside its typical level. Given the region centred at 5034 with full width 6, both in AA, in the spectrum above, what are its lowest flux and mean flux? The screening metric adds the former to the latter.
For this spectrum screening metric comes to 35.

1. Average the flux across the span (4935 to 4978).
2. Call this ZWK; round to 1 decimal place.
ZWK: 20.3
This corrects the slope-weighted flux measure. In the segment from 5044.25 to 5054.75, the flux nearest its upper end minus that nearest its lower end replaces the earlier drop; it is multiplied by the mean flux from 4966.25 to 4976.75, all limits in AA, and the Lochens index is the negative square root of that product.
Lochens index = -18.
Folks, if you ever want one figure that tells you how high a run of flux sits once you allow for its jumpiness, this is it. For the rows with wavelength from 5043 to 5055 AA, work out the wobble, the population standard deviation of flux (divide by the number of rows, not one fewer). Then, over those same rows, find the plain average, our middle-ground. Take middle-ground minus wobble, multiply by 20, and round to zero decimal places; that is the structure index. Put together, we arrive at 197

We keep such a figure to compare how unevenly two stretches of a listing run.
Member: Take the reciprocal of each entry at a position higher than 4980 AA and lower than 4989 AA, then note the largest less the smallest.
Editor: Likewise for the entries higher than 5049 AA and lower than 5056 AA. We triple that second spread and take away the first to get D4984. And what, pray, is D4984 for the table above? 0.052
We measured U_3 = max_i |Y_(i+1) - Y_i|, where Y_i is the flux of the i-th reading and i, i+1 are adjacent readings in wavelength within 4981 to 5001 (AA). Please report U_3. 6.7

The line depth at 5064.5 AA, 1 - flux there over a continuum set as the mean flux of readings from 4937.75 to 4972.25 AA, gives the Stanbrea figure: 0.07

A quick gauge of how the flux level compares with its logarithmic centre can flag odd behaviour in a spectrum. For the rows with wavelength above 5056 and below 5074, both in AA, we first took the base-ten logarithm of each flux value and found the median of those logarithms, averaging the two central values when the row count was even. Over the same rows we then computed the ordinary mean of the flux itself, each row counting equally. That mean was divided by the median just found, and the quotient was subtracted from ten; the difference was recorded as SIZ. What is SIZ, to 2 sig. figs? -3.8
